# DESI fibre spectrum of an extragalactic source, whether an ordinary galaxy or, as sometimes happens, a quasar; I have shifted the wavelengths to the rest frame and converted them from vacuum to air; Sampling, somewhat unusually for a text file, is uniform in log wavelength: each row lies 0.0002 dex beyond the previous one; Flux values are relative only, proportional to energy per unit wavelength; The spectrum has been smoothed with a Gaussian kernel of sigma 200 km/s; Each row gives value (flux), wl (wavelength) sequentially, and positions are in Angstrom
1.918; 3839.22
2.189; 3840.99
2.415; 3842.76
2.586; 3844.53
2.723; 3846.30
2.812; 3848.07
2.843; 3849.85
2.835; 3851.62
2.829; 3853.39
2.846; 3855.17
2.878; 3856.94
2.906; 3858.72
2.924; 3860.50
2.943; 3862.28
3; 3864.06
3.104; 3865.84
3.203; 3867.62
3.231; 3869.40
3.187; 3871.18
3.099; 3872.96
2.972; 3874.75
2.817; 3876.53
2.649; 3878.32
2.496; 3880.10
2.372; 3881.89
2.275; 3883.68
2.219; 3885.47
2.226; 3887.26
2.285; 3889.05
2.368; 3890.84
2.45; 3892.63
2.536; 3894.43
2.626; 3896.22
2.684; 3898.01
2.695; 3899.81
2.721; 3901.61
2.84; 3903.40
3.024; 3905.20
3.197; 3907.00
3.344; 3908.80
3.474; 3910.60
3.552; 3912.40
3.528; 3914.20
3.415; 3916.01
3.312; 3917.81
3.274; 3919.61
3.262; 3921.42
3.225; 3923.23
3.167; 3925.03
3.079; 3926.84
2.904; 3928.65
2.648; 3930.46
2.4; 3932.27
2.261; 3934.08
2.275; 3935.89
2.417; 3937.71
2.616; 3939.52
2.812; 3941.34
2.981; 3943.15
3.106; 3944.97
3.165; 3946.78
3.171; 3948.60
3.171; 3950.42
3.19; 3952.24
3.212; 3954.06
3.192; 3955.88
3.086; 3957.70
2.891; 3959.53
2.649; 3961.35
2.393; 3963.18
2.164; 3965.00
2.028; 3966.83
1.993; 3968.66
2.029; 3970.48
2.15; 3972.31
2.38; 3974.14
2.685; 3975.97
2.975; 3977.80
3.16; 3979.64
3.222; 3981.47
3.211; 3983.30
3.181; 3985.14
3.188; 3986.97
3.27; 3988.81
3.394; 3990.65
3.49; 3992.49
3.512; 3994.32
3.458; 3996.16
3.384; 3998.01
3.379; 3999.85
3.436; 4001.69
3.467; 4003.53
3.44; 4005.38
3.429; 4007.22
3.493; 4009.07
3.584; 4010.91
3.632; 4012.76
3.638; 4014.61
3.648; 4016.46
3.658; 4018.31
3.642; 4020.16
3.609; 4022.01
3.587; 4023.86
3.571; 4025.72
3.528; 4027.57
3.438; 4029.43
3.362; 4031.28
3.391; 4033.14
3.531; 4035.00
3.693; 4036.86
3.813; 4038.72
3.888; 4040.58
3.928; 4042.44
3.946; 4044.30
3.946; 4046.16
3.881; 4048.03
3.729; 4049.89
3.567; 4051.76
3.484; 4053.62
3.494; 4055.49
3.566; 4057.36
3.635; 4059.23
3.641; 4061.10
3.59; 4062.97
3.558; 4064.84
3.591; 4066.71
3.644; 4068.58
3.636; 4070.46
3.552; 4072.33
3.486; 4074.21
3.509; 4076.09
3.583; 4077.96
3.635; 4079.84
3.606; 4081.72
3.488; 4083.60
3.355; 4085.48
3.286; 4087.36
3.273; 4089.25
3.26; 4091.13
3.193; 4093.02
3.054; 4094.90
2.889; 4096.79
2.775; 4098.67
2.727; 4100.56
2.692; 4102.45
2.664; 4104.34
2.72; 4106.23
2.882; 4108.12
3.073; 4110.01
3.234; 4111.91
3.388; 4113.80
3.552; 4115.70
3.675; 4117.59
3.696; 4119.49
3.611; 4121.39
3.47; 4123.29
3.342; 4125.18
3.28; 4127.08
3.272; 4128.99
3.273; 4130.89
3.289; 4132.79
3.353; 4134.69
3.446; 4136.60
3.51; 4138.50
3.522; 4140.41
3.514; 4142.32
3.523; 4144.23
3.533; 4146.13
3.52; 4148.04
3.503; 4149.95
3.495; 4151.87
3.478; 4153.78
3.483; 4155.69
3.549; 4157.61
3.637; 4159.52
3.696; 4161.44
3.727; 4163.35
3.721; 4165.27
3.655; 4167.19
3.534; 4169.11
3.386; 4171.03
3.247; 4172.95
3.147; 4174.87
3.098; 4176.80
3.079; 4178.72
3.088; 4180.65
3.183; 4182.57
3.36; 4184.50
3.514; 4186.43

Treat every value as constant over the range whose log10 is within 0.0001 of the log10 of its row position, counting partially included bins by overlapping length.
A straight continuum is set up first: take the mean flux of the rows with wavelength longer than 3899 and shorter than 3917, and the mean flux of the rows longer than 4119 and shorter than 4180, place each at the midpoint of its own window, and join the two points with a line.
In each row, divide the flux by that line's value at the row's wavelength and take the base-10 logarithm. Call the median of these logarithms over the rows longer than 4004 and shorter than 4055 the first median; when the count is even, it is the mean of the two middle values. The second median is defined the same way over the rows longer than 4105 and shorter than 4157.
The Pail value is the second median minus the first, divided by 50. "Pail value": -0.0007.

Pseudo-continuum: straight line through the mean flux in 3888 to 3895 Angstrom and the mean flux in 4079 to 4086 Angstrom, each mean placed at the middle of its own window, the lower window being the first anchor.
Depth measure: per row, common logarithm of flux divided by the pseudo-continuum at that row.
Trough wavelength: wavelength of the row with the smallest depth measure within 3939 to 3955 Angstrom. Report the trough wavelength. 3939.52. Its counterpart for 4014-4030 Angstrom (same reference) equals 4029.43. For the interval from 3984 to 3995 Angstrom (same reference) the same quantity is 3986.97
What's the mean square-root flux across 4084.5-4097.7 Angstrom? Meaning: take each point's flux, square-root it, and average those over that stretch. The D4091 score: 1.78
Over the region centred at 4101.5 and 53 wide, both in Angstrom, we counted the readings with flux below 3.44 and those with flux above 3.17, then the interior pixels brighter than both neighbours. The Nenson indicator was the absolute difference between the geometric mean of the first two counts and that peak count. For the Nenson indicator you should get 16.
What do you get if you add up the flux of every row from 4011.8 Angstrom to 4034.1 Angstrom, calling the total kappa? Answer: 43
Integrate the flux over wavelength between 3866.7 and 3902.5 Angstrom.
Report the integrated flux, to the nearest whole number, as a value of 95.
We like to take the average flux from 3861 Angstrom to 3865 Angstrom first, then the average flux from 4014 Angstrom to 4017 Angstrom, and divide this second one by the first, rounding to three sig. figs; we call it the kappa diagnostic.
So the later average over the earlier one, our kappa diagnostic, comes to 1.23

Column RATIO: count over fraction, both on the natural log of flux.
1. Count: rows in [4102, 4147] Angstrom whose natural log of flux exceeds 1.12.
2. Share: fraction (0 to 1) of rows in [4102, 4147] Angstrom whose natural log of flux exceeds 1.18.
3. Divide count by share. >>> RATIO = 27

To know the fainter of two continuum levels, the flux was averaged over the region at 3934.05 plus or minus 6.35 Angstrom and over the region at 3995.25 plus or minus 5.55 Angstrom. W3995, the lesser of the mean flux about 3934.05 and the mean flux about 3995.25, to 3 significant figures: 2.50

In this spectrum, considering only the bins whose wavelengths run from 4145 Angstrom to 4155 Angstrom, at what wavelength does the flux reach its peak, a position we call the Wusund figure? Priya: 4146.13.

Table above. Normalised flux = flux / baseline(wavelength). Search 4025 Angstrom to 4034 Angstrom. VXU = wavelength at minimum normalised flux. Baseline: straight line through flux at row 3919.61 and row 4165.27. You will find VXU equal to 4031.28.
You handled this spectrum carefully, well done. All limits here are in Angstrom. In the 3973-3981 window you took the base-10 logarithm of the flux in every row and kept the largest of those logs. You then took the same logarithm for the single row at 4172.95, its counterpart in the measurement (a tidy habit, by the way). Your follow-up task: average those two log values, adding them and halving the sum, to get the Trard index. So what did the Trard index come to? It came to 0.51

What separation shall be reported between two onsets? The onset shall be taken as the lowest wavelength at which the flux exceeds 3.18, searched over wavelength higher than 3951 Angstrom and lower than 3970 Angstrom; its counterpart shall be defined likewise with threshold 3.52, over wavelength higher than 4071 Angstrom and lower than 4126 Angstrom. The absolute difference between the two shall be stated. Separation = 120.1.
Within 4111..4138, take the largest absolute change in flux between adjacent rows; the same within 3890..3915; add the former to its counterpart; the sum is 0.348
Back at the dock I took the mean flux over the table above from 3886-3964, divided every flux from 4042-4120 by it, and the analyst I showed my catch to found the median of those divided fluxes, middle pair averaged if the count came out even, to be 1.22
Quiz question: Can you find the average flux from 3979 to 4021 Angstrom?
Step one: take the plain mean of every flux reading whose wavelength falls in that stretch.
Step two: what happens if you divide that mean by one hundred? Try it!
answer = 0.034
